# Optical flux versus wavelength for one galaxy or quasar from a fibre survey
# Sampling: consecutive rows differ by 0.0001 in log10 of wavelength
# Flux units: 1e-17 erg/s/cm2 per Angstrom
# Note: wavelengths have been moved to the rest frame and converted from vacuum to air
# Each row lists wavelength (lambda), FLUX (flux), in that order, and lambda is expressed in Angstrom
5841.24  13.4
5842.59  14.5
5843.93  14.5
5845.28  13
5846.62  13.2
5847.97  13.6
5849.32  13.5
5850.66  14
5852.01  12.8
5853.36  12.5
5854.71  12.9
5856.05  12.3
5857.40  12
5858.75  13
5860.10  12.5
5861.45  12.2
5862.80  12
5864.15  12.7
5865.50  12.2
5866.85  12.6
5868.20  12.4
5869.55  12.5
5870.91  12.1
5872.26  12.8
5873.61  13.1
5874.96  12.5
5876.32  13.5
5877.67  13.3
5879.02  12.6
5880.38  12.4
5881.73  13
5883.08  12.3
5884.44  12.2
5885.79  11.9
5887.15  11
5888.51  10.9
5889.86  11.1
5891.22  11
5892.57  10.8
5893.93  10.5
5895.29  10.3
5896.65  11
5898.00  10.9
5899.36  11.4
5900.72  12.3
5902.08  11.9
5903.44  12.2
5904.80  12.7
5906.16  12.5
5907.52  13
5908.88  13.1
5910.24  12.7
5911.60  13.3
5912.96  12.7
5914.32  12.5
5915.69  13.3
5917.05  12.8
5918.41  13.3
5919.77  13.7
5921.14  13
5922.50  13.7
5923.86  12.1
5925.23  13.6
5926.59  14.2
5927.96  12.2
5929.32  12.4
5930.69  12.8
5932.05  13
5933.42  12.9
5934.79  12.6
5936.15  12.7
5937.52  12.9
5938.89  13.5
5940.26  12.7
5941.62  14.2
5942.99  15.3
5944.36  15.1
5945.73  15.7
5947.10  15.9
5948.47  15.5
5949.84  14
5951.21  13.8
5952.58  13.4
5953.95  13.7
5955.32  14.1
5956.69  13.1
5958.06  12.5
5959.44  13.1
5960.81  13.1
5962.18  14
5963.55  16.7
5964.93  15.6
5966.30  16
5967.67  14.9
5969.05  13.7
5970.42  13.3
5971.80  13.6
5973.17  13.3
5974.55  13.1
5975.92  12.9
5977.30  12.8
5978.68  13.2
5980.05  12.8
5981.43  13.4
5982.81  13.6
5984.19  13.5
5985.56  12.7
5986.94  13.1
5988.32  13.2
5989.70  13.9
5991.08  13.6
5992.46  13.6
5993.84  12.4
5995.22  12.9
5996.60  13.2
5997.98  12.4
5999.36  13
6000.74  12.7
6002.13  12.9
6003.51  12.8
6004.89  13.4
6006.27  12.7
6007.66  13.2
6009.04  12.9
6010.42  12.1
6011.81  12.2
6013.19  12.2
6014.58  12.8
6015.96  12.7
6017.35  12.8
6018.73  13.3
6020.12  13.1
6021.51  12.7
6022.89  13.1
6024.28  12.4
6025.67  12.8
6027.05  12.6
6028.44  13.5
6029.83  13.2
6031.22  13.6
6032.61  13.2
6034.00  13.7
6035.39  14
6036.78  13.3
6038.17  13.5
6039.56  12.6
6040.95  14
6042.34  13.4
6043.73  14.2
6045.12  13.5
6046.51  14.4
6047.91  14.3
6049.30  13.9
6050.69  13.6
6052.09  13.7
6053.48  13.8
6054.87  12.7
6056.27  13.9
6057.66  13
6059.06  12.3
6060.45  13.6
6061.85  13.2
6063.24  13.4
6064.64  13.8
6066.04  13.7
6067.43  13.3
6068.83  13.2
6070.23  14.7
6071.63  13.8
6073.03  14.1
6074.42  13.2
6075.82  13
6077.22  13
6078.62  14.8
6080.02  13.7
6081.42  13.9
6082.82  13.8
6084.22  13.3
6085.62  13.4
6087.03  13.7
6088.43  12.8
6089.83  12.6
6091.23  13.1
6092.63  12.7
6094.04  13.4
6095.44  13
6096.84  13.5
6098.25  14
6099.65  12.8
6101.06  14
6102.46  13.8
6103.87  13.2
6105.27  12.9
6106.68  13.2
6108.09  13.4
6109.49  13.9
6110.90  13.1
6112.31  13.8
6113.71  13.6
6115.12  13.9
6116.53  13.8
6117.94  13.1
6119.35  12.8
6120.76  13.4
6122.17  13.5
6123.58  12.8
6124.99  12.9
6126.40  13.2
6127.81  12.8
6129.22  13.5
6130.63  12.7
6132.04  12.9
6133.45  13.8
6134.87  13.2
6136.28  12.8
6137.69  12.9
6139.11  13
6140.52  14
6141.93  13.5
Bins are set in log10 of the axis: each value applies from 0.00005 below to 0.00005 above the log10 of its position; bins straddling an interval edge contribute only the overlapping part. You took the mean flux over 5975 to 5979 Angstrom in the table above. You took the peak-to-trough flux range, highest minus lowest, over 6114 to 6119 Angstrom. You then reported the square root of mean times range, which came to 3.2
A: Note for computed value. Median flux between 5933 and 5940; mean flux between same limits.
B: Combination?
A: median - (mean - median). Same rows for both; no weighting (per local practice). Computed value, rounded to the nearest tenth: 12.9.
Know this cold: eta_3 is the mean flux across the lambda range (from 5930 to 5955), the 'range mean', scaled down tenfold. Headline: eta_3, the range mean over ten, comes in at 1.387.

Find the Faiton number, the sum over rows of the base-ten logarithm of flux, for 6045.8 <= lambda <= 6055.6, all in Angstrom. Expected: 7.97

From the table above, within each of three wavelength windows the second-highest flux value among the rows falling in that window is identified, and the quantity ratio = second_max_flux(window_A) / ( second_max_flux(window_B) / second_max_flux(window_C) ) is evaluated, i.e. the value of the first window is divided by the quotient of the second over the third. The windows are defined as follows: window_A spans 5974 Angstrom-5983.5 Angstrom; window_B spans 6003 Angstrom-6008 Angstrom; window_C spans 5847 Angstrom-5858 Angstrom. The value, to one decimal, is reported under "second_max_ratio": 13.8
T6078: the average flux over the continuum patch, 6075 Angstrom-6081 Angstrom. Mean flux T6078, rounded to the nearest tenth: 13.6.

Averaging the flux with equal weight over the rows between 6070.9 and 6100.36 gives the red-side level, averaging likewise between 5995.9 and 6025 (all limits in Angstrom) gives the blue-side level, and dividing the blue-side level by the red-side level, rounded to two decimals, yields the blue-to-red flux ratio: 0.95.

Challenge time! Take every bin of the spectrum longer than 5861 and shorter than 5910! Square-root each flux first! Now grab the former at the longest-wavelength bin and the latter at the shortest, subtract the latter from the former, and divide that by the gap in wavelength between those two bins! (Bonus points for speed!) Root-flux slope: 0.003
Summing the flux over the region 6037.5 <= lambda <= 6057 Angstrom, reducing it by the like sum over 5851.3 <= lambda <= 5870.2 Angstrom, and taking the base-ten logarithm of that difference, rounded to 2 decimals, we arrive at 1.23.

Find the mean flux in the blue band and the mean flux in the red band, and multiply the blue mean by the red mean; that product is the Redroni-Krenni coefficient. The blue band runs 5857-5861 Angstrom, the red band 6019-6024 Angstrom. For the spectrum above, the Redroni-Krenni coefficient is 162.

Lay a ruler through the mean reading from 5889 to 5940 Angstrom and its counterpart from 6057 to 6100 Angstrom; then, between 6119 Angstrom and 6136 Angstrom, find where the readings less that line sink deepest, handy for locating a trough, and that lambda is 6130.63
